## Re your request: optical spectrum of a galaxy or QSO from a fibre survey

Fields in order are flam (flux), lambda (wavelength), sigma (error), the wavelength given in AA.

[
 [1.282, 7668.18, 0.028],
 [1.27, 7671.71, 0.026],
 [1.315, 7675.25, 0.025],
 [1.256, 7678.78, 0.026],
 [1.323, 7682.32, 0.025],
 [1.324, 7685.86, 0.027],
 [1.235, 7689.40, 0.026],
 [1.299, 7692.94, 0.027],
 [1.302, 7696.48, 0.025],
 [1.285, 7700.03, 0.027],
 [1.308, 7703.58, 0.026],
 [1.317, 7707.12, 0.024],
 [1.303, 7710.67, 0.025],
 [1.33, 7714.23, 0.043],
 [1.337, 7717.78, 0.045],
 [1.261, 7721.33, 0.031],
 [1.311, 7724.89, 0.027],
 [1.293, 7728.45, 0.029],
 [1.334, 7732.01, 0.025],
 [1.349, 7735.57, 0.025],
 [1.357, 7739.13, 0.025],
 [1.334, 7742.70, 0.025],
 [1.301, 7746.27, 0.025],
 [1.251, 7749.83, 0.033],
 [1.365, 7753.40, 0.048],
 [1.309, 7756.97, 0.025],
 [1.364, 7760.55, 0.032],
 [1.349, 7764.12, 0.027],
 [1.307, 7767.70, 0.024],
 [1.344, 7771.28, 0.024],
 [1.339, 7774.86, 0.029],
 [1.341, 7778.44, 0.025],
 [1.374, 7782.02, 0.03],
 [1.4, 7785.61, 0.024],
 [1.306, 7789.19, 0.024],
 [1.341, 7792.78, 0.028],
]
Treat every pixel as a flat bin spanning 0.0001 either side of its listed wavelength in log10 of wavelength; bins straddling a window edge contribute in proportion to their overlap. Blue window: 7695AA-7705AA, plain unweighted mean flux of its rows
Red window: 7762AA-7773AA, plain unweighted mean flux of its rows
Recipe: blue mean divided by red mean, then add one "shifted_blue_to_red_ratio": 1.97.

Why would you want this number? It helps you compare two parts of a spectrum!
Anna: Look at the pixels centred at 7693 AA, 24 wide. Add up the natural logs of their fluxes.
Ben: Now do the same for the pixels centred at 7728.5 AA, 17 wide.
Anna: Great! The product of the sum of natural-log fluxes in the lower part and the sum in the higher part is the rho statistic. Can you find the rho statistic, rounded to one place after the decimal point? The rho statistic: 2.4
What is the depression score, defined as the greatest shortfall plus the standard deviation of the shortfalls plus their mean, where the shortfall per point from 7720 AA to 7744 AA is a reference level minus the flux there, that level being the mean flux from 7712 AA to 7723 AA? 0.07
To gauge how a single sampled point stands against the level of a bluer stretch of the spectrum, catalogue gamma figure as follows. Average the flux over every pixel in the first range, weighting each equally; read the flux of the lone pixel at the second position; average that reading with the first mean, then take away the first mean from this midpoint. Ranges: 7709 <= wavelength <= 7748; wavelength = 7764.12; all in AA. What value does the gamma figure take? 0.015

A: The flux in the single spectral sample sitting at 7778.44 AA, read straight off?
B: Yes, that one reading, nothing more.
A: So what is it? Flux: 1.341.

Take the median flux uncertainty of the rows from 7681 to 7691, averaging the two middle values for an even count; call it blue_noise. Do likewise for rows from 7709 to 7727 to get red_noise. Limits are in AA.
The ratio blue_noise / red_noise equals 0.84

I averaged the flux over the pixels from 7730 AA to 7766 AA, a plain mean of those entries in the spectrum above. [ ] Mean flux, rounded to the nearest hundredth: 1.33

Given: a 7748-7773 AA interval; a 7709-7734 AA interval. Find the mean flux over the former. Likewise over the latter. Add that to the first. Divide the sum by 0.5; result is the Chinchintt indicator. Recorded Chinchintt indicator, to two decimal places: 5.27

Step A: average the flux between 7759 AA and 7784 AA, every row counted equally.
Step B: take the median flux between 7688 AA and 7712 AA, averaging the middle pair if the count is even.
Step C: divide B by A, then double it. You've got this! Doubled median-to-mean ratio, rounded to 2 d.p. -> 1.94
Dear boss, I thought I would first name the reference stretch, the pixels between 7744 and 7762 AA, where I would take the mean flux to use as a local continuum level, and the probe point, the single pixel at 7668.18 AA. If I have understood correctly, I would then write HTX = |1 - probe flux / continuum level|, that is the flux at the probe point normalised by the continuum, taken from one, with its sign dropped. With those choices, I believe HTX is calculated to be 0.027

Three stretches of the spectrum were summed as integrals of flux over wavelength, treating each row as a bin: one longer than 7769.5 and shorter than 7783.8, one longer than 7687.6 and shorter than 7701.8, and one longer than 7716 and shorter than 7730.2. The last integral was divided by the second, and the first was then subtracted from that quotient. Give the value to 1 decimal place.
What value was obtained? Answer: -18.3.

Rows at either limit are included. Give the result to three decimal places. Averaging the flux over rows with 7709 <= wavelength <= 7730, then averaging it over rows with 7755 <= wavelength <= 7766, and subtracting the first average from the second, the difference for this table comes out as 0.035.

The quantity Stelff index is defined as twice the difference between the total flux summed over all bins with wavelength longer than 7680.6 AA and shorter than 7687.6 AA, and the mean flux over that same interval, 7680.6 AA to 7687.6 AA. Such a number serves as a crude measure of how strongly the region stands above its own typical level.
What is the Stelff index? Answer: 2.65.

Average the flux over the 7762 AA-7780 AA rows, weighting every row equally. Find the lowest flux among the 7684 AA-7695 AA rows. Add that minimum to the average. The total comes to 2.57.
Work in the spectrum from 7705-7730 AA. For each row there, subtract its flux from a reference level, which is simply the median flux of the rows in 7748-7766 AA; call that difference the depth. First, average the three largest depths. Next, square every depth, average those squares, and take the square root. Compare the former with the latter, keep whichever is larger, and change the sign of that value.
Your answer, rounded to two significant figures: -0.063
